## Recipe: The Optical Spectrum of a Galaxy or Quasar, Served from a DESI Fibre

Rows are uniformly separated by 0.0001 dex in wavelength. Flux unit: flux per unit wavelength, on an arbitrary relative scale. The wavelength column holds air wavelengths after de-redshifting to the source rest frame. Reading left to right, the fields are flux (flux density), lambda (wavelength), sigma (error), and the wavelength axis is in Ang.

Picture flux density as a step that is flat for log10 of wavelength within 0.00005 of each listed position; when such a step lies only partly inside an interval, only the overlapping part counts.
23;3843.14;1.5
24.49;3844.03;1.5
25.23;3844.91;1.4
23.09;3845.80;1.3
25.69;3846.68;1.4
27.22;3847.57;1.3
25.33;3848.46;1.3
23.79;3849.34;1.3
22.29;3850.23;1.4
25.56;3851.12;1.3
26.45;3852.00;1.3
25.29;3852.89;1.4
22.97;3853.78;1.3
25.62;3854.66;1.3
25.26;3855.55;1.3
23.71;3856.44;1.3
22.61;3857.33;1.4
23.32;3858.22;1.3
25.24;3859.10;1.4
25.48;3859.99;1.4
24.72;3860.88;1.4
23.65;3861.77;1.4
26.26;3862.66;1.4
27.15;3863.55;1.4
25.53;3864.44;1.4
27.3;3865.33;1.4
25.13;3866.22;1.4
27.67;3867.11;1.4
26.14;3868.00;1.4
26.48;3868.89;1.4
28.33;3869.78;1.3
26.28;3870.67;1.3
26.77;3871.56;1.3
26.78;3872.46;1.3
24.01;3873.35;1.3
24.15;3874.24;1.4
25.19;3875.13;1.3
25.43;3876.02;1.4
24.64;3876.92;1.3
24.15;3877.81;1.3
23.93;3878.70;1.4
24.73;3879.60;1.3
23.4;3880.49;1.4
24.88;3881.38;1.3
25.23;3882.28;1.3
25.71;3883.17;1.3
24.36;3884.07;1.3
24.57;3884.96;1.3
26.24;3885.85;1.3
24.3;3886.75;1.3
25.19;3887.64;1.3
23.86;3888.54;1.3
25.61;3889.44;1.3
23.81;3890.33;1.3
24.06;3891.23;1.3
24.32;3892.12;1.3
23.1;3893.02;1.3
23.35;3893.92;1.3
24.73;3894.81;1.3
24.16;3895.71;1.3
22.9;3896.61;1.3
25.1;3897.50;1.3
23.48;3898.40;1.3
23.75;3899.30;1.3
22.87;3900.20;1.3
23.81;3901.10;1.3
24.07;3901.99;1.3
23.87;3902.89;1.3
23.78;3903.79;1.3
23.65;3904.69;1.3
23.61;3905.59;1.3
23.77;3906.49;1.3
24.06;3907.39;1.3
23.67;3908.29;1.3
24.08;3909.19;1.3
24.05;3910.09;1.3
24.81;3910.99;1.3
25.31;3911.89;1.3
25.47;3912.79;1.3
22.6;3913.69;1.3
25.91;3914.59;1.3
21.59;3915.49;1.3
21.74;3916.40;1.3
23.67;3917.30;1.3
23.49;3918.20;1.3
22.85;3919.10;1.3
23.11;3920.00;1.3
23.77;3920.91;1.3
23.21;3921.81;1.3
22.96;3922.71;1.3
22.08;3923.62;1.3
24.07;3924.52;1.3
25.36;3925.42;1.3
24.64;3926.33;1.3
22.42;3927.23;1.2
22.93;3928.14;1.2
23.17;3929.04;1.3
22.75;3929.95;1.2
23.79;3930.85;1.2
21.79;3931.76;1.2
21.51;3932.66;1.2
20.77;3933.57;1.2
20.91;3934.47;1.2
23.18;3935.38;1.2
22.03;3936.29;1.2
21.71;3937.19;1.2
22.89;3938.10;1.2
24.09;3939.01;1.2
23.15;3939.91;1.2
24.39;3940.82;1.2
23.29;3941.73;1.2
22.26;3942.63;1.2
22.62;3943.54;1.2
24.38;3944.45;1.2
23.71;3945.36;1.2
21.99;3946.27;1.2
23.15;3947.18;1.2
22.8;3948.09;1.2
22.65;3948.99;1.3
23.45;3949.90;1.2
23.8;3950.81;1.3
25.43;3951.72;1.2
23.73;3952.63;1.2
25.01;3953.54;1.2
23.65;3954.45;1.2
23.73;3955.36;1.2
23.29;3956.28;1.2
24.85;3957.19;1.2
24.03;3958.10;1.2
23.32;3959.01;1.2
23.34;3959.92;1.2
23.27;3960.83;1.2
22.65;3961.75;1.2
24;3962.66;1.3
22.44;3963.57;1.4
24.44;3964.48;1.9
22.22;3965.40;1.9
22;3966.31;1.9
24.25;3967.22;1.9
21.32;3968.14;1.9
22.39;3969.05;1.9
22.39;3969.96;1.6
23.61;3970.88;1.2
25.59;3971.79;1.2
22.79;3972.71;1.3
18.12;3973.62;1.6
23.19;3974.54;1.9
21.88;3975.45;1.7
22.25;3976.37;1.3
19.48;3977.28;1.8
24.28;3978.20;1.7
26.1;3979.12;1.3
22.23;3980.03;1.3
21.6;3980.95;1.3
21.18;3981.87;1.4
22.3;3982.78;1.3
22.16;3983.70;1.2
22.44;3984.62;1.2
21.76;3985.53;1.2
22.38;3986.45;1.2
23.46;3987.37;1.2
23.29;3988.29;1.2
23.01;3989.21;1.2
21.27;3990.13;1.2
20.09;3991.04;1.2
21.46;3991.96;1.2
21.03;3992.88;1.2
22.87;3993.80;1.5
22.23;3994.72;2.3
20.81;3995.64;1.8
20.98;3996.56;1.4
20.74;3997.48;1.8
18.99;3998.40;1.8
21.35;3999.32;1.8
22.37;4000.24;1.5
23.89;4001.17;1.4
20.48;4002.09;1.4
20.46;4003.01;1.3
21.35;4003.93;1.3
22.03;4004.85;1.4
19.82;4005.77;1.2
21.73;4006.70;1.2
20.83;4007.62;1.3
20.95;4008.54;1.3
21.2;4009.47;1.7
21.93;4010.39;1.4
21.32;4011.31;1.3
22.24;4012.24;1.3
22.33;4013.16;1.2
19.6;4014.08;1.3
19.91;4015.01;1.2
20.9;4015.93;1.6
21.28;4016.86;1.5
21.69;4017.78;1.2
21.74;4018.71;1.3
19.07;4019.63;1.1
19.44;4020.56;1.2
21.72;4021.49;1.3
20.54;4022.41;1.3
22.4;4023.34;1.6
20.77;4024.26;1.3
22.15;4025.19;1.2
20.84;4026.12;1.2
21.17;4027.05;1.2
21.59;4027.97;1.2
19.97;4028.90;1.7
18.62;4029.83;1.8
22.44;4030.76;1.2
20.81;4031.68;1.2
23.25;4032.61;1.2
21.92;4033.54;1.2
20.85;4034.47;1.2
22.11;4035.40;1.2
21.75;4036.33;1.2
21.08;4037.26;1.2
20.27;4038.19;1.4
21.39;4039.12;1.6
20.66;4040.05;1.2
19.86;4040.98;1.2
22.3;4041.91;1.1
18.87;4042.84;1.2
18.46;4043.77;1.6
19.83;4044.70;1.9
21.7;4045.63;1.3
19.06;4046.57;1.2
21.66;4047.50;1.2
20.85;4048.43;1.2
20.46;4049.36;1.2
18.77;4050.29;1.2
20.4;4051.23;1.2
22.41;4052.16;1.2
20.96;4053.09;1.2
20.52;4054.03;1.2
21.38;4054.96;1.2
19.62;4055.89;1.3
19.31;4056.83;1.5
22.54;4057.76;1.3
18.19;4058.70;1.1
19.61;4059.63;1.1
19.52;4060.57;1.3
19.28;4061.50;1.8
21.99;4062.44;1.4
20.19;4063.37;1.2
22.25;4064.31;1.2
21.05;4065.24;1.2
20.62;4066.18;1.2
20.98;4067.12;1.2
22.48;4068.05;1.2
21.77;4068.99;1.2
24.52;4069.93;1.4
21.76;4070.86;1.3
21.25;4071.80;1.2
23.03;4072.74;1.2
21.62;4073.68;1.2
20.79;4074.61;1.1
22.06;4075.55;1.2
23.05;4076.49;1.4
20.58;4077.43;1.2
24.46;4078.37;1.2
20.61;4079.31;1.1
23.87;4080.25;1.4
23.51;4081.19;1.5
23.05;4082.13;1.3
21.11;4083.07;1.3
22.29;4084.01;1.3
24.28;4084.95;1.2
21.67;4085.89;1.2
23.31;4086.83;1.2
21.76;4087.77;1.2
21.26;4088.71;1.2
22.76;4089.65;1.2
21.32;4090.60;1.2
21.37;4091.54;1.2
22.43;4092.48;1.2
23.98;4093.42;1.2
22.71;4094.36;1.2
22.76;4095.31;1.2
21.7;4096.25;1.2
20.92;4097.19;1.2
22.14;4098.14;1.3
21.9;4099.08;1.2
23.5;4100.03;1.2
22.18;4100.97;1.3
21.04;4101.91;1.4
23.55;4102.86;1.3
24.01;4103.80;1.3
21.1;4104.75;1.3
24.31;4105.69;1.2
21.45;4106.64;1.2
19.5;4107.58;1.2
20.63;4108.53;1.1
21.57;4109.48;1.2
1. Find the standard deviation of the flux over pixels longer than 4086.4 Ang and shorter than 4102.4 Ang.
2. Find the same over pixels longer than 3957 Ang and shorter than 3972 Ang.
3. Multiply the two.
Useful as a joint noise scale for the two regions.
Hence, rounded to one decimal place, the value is 1.0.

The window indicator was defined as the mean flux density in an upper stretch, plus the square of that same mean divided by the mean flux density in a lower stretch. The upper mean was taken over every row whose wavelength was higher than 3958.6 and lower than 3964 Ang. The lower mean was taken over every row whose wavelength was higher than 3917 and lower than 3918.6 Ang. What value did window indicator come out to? 45.9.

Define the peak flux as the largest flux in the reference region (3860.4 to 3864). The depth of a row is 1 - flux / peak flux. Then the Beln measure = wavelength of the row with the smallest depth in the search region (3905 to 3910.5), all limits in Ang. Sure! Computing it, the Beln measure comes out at 3909.19 Ang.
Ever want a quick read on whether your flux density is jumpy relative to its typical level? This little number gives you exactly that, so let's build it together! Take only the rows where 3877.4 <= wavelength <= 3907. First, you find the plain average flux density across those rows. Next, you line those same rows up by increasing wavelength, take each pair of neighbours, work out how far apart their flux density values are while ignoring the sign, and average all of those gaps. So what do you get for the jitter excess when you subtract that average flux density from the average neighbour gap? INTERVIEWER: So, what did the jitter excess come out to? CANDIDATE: -23.3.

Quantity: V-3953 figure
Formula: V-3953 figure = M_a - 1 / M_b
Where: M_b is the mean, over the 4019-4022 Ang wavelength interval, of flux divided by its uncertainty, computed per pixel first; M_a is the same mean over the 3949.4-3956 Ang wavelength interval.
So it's 19.8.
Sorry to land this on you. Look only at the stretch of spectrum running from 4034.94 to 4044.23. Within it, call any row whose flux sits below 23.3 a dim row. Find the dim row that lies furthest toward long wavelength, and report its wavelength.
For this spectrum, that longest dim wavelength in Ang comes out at 4043.77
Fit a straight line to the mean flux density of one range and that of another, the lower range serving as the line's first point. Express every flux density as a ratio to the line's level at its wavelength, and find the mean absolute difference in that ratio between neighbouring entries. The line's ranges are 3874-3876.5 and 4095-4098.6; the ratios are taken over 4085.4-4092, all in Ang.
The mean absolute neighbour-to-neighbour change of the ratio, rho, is 0.051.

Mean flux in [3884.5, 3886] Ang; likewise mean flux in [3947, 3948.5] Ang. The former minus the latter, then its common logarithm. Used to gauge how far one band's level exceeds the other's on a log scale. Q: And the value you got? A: 0.39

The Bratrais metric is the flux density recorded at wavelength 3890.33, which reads 23.81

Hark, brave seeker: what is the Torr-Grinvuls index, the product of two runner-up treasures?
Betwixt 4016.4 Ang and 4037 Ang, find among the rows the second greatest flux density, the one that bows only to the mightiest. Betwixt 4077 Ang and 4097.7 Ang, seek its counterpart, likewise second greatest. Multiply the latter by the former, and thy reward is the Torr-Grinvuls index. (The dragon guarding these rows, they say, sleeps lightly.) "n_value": 545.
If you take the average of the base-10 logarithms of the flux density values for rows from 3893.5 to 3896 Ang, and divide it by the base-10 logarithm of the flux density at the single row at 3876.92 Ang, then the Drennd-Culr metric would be 0.99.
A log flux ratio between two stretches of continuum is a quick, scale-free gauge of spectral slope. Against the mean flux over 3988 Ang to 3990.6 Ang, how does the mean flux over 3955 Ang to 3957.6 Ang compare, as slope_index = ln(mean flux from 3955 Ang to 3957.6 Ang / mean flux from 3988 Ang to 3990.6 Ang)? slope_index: 0.06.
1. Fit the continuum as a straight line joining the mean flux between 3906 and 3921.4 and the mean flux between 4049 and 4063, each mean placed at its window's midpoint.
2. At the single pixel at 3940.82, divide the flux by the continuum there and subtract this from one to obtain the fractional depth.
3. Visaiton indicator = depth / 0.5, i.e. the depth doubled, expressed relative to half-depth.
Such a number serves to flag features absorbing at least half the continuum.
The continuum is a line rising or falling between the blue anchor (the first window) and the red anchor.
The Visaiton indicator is -0.11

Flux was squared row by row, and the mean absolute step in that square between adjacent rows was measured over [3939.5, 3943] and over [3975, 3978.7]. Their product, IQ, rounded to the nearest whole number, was 6015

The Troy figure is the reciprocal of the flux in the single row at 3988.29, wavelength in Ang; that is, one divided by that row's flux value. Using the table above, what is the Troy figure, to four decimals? 0.0429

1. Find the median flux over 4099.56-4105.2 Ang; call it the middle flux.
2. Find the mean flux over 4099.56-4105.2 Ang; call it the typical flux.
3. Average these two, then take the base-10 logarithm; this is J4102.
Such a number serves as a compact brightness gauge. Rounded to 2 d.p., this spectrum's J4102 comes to 1.36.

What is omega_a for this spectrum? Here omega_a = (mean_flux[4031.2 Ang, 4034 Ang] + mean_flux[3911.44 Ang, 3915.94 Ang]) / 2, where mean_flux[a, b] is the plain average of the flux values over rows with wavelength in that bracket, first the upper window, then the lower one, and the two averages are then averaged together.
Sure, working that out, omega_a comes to 23.1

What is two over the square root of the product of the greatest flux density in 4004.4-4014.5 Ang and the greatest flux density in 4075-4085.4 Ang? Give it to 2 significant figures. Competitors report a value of 0.086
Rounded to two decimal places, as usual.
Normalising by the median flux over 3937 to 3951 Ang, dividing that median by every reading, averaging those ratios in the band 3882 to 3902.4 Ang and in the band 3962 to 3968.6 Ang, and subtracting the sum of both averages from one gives -0.97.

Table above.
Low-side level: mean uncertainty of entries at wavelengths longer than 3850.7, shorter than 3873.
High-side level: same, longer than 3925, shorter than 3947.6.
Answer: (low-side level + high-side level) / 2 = 1.28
